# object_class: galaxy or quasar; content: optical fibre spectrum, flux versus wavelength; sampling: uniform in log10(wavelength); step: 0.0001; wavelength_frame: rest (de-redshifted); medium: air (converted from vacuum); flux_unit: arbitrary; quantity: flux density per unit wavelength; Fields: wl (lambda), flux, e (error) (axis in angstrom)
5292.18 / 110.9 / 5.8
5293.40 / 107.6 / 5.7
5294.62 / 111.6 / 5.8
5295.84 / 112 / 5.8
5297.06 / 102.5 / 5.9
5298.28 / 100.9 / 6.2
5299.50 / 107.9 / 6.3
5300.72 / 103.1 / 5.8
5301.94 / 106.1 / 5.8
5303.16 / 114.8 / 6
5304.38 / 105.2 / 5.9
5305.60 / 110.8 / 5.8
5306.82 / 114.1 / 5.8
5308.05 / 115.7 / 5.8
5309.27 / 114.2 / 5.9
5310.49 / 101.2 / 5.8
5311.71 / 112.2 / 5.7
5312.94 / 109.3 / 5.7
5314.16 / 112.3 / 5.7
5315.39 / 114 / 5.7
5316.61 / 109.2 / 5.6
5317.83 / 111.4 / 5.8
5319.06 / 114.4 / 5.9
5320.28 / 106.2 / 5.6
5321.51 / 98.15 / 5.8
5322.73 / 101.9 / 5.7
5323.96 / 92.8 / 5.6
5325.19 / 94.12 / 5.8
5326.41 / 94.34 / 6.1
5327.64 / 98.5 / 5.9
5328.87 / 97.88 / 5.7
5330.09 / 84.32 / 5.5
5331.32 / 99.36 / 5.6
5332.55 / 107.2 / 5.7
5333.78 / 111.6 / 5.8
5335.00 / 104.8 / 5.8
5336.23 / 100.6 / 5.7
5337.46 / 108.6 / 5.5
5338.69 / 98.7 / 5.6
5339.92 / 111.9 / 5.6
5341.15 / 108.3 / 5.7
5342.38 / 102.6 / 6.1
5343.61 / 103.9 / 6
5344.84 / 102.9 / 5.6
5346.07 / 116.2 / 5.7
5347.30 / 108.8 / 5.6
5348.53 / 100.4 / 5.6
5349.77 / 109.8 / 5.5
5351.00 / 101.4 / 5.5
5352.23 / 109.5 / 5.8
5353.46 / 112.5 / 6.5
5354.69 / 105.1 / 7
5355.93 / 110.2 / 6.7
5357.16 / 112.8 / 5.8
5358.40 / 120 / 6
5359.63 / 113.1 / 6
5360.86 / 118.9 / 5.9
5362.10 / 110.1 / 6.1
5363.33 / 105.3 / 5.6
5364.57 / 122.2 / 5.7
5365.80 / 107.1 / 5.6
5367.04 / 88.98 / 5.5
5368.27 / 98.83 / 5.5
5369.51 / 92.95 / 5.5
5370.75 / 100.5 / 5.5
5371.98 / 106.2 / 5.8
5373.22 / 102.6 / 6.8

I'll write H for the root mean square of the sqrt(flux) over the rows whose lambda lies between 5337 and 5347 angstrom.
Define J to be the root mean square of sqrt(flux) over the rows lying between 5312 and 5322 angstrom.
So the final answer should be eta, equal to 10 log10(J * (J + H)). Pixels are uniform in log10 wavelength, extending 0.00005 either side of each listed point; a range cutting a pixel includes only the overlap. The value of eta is 23.4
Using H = 10.3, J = 10.5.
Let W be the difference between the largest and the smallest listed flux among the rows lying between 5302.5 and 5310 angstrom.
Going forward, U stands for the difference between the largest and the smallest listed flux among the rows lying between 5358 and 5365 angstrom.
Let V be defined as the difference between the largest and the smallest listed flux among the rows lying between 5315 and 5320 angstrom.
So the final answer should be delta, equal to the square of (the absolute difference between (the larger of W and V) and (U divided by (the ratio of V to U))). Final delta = 1974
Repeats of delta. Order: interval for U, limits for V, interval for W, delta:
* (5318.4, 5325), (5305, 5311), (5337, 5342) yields 312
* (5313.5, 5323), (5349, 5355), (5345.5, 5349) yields 64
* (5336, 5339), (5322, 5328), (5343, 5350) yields 25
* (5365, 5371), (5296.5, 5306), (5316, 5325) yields 4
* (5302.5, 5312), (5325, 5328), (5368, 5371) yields 1636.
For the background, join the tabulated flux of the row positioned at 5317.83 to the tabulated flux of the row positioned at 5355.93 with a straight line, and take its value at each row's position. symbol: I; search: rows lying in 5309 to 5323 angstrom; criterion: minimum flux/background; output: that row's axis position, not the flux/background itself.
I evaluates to 5321.51 angstrom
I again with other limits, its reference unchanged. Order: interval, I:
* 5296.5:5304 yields 5298.28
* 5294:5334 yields 5330.09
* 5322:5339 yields 5330.09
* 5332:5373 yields 5367.04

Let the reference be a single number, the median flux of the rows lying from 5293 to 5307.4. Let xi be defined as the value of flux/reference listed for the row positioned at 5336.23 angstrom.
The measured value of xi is 0.93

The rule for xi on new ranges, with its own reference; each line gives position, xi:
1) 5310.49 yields 0.94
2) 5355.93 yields 1.02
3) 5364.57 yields 1.13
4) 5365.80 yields 0.99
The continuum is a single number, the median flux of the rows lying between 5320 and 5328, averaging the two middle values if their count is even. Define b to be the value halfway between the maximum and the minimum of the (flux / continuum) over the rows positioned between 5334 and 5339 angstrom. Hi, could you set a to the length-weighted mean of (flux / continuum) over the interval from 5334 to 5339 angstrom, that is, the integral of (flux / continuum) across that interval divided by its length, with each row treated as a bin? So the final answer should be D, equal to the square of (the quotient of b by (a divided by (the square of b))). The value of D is 1.23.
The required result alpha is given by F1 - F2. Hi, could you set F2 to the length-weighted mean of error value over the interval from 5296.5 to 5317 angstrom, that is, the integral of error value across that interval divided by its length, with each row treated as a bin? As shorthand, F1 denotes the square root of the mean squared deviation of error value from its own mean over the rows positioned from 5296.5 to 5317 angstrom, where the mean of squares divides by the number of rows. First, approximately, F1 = 0.18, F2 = 5.85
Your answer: -5.67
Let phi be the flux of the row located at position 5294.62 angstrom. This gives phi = 111.6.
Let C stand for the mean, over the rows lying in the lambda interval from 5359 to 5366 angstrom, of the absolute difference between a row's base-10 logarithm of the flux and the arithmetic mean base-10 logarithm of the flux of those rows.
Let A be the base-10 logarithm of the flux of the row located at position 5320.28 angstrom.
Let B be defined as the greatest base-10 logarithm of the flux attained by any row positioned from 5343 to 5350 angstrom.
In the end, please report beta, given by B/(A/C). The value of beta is 0.0207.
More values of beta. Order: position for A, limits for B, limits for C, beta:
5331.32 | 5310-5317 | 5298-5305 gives 0.0139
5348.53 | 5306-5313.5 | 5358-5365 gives 0.0213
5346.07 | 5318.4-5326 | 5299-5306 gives 0.0127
